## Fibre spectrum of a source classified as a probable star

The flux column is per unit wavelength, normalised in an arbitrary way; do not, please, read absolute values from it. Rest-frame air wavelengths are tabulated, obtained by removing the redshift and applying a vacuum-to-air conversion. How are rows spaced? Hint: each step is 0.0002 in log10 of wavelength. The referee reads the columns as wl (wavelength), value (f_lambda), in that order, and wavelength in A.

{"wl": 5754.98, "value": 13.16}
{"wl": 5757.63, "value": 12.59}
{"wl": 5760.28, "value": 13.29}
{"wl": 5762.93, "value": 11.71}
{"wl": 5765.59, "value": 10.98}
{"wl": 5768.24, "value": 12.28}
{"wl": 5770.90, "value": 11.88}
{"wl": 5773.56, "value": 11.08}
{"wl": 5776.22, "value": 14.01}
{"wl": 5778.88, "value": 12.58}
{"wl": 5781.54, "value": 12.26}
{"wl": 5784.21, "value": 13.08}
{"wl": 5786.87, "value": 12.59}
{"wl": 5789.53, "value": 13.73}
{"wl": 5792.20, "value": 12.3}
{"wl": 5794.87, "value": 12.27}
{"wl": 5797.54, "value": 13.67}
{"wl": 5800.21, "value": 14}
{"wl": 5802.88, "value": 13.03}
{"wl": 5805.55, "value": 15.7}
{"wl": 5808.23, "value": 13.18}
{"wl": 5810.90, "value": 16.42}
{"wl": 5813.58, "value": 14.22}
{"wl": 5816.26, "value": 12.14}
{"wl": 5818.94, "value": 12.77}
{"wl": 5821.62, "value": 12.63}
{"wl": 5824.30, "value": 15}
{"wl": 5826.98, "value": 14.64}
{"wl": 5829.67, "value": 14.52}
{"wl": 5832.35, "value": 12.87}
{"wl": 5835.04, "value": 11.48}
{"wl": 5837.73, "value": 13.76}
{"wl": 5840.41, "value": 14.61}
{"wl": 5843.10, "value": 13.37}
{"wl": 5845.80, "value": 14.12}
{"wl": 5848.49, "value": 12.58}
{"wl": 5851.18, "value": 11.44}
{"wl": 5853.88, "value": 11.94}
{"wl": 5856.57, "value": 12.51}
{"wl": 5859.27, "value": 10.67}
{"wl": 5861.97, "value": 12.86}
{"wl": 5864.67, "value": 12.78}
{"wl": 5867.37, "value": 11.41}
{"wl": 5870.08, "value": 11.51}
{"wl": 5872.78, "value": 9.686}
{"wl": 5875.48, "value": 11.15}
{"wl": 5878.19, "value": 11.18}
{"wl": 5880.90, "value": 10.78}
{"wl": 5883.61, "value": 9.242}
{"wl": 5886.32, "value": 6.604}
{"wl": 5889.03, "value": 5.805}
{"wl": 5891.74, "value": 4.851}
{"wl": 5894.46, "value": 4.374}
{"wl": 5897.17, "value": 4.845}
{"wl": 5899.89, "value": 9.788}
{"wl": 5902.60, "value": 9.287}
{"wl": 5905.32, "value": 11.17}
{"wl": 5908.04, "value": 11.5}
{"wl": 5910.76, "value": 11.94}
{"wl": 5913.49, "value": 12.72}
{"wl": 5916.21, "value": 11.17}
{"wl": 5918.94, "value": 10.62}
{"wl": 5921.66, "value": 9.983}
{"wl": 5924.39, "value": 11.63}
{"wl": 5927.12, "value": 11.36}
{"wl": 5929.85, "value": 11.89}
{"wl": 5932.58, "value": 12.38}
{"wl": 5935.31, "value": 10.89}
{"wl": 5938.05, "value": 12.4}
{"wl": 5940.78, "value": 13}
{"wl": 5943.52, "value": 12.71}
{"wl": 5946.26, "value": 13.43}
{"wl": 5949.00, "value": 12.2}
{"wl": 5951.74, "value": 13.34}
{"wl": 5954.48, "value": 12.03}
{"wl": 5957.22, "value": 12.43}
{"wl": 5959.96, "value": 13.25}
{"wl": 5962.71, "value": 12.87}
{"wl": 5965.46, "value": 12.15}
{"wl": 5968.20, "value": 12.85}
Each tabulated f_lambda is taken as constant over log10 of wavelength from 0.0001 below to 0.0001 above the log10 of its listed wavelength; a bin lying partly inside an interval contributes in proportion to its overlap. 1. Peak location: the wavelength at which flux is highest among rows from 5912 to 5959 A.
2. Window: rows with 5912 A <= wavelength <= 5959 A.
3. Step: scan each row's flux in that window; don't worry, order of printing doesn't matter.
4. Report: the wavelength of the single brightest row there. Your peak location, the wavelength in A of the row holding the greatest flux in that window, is 5946.26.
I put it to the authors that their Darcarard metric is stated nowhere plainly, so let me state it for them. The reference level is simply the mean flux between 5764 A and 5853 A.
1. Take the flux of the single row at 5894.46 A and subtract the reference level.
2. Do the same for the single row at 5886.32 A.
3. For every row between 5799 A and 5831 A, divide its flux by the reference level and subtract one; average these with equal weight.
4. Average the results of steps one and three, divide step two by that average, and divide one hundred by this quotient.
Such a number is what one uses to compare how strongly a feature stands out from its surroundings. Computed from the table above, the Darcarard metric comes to 66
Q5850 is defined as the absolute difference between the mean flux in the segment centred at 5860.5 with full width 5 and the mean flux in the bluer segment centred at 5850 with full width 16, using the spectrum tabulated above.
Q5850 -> 0.9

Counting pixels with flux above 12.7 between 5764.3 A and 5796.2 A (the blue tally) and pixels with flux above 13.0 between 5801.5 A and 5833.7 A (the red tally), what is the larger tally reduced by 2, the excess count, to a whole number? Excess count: 6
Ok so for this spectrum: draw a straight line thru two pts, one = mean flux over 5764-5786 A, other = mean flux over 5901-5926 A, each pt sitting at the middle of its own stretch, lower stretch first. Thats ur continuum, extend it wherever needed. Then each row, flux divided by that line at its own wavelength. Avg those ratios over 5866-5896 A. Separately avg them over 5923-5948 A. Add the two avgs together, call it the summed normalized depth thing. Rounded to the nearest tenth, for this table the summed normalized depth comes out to 1.9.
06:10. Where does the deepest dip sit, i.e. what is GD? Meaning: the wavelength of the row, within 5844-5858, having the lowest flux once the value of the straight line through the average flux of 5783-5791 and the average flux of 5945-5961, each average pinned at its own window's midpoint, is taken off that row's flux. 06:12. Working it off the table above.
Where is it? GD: 5851.18 A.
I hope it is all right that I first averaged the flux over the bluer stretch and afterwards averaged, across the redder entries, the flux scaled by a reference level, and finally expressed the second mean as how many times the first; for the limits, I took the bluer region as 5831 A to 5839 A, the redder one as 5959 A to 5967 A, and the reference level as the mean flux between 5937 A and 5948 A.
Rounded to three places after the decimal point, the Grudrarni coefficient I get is 0.078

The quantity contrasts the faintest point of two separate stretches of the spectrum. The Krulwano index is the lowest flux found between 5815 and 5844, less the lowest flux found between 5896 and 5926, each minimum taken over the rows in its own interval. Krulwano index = 6.6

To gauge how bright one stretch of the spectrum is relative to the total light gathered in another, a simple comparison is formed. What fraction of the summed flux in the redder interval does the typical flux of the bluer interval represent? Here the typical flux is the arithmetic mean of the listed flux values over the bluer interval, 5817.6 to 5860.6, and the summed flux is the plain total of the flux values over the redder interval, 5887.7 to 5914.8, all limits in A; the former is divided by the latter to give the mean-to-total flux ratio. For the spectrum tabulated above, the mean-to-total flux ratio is 0.15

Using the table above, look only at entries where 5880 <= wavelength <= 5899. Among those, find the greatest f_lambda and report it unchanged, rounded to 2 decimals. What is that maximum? 10.78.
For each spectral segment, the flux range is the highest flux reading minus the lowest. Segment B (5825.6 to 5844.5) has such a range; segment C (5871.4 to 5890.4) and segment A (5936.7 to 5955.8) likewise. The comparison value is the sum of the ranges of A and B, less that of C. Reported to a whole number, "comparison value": -1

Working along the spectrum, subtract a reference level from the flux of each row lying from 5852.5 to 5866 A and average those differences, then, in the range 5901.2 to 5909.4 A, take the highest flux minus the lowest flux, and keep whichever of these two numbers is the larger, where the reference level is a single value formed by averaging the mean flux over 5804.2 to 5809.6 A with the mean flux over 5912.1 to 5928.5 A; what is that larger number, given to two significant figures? 2.2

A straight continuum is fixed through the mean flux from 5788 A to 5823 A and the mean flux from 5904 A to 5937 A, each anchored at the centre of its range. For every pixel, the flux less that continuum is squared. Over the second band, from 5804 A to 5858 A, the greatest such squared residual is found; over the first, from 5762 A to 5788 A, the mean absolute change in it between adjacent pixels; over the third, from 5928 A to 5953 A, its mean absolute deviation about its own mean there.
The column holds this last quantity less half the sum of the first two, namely -4.4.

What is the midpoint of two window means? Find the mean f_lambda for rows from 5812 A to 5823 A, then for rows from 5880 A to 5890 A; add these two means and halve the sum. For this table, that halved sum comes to 10.5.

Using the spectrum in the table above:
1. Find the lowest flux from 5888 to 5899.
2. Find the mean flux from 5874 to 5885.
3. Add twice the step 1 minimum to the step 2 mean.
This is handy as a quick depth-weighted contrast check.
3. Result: 19.3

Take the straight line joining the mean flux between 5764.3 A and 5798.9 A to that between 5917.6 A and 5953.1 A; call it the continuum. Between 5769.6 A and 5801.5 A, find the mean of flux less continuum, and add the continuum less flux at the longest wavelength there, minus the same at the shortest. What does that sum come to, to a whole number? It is -2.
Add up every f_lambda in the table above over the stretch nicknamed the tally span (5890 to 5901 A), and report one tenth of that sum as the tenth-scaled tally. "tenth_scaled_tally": 2.4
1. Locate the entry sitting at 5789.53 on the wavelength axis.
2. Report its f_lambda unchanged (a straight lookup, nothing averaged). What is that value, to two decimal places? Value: 13.73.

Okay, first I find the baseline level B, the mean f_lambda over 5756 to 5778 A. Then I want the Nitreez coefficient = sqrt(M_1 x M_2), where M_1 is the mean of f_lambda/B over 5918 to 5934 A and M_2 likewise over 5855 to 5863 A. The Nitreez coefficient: 0.95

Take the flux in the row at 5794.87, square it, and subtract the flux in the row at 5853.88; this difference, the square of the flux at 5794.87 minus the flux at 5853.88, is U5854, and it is 139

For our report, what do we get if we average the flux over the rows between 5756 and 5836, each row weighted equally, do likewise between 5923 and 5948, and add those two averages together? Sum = 25.3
